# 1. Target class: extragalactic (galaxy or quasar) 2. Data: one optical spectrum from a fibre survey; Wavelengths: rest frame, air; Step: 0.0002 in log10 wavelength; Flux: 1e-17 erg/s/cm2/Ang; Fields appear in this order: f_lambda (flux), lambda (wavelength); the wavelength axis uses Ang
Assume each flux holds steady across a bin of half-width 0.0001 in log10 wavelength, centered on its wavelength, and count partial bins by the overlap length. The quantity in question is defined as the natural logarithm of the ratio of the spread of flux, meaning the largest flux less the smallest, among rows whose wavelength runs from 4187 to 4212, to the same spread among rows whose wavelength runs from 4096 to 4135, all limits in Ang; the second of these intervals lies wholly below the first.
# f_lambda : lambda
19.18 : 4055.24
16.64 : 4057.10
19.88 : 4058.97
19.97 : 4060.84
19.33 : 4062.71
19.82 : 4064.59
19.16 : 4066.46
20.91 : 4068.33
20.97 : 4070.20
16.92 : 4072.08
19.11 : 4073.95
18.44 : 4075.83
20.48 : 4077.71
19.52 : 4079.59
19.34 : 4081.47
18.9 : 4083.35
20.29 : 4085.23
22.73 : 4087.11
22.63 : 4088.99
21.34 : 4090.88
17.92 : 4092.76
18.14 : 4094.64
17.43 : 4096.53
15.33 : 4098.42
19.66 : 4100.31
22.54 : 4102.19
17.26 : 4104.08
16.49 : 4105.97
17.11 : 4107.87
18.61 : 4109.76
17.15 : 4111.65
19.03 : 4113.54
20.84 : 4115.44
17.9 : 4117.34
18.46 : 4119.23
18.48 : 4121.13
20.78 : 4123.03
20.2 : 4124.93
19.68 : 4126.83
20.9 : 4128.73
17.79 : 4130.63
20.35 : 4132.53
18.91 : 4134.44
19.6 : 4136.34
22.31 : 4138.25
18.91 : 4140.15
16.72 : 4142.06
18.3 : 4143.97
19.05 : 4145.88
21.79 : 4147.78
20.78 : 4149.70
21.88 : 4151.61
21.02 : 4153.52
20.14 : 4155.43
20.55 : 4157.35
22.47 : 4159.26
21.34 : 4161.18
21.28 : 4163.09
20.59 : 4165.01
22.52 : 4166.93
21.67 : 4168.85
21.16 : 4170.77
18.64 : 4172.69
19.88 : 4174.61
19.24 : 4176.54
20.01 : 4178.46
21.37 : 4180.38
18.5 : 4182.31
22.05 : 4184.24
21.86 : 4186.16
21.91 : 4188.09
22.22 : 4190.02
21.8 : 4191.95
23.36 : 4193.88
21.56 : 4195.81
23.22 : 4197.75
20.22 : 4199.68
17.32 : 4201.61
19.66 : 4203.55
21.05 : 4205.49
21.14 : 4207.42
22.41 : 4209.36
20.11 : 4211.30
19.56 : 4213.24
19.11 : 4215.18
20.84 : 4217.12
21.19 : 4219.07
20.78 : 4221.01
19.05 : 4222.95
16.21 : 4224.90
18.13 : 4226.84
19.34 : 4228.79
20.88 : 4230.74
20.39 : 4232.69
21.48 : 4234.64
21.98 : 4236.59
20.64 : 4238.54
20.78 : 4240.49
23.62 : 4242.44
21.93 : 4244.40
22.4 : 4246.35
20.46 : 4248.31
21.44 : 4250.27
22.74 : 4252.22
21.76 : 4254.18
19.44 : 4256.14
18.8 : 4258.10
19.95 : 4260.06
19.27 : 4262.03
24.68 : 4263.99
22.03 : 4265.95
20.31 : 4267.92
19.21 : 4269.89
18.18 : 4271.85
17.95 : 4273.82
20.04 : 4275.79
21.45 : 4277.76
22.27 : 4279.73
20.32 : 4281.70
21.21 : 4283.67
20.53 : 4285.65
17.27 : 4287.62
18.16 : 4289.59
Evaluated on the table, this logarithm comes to -0.18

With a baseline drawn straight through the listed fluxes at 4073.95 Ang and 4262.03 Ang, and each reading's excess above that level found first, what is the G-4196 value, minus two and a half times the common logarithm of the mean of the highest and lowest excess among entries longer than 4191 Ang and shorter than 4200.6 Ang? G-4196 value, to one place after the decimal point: -1.0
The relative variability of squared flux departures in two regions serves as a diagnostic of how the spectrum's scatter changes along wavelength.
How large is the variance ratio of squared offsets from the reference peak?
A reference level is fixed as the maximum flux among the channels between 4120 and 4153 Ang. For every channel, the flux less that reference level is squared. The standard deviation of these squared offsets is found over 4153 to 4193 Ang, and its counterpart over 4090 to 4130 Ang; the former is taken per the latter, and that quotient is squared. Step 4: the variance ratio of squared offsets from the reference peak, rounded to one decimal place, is 0.1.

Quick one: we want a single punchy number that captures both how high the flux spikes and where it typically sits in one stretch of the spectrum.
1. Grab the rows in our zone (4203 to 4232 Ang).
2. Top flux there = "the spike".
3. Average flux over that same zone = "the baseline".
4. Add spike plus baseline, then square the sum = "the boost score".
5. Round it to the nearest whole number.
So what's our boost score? 1796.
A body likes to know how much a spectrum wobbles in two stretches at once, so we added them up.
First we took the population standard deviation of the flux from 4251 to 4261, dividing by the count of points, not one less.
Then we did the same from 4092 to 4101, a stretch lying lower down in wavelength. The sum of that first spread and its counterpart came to 2.9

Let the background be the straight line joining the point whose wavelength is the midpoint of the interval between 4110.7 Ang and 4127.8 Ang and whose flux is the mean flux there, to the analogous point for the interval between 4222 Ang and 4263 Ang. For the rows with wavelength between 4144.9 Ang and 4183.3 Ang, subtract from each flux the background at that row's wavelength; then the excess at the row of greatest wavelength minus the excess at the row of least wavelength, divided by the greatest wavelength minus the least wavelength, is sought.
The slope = -0.026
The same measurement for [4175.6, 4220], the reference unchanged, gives 0.035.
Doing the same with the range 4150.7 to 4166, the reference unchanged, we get -0.107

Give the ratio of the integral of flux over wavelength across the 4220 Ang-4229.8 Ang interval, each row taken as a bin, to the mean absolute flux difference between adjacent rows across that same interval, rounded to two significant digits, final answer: 95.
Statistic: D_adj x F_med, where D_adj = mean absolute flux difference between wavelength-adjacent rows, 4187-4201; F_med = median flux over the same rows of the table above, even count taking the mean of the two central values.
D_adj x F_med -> 32.0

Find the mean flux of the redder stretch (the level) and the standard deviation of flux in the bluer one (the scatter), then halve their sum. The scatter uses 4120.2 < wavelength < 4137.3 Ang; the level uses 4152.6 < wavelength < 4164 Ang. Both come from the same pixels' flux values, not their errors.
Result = 11.1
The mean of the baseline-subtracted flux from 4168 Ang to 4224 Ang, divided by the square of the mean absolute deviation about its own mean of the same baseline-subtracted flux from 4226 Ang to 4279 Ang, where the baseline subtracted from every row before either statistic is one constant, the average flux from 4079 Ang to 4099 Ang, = 0.7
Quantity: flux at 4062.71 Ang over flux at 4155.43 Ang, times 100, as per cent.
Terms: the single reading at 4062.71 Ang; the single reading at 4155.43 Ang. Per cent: 96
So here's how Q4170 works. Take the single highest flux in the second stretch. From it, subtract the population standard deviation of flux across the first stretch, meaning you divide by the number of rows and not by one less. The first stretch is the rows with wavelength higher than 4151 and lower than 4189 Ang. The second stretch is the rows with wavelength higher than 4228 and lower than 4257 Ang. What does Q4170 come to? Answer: 22.5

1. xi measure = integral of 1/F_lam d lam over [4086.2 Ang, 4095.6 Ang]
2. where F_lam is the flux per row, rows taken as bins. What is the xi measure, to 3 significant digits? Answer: 0.463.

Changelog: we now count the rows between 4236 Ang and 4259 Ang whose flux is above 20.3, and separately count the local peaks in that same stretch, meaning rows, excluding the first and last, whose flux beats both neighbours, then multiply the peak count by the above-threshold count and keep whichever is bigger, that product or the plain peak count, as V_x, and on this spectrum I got 30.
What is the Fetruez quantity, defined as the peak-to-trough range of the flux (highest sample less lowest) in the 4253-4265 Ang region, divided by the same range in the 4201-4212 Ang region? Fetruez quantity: 1.2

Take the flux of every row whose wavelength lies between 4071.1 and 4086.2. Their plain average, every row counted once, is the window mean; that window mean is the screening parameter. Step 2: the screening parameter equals 19.1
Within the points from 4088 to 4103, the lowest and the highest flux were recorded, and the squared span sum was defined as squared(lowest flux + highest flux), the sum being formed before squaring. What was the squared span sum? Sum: 1441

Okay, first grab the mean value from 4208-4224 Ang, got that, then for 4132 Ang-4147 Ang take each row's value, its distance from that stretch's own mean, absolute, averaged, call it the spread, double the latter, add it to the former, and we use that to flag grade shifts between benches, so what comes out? 22.6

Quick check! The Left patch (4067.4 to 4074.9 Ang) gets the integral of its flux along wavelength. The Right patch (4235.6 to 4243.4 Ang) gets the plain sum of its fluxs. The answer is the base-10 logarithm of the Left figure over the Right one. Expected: 0.225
